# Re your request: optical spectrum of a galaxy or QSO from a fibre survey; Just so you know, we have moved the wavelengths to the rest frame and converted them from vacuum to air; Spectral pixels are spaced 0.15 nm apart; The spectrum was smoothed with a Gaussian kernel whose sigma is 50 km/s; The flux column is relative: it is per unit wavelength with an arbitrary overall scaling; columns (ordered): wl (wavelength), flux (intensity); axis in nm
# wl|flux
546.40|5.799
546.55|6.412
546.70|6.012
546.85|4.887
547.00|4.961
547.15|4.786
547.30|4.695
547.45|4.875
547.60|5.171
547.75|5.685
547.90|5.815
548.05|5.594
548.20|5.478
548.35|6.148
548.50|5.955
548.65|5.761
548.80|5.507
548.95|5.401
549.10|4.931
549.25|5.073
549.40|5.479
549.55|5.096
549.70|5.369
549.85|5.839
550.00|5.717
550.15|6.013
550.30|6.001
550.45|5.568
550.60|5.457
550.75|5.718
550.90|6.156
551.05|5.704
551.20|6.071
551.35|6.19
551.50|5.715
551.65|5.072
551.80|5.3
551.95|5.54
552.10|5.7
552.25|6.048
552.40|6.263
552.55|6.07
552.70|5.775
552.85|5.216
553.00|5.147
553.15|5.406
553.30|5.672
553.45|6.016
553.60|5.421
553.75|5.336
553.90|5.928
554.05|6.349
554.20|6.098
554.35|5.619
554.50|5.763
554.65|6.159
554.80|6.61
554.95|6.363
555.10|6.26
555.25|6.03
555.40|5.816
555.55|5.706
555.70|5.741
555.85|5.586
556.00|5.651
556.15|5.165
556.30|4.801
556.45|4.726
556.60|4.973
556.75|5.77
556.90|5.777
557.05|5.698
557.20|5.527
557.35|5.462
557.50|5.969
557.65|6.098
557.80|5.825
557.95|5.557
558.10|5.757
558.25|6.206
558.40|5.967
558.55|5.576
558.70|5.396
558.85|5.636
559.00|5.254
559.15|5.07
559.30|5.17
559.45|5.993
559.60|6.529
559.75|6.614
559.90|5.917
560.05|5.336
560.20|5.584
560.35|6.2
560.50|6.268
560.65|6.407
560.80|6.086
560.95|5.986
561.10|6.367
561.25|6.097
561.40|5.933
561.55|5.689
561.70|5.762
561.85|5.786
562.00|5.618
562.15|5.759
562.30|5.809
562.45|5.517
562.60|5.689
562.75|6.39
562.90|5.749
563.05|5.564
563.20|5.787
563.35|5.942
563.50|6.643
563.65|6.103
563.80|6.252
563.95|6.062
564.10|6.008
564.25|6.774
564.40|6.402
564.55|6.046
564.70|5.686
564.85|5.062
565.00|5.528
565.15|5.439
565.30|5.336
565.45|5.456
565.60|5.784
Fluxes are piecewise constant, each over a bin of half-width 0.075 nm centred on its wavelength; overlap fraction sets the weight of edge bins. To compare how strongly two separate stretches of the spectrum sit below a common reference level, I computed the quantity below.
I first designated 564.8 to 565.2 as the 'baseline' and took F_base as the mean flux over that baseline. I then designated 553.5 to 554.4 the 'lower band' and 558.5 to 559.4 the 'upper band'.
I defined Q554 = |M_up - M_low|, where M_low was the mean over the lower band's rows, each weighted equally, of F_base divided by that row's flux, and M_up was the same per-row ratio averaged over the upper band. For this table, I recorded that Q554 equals 0.074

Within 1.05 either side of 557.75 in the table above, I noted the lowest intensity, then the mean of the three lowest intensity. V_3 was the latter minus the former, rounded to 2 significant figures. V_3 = 0.066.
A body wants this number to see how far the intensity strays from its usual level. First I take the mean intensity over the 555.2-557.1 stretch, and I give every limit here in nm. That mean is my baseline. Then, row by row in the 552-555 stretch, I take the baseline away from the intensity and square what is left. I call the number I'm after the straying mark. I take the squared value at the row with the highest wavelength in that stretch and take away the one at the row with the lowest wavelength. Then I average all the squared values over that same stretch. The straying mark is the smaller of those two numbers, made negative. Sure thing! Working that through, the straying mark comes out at -0.28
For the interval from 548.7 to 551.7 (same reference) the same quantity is -0.15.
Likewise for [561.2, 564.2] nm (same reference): 0.10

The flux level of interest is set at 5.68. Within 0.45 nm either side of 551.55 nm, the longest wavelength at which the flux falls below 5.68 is 551.95 nm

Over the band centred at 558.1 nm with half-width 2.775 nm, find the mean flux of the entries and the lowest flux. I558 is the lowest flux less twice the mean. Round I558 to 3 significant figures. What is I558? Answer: -6.67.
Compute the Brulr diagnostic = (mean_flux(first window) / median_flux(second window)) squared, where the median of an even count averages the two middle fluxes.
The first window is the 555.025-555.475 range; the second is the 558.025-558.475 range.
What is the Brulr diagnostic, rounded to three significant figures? 1.02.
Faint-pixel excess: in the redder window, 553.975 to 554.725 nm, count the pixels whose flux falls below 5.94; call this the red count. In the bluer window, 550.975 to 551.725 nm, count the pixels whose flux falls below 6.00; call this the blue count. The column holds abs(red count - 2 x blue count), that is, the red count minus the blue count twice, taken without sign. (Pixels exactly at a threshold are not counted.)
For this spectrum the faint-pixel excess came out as 4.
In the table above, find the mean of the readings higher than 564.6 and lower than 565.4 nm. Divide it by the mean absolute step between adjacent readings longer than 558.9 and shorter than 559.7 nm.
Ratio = 13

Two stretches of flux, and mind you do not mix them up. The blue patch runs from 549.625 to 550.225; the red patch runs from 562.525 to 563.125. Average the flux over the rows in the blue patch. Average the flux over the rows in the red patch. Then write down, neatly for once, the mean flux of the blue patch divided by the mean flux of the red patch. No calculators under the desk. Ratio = 0.98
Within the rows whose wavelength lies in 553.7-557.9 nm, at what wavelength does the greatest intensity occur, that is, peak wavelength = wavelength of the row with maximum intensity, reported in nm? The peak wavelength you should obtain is 554.80 nm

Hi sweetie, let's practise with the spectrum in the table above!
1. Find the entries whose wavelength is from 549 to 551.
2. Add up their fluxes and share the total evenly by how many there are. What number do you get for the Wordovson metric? 5.57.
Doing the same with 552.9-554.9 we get 5.81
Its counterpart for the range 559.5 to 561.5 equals 6.10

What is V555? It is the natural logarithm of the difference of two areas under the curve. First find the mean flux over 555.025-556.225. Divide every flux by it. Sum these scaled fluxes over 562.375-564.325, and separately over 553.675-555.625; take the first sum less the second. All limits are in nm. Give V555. -2.56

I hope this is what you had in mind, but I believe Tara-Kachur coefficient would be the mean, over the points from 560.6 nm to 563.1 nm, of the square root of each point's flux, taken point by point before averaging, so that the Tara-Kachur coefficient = 2.43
